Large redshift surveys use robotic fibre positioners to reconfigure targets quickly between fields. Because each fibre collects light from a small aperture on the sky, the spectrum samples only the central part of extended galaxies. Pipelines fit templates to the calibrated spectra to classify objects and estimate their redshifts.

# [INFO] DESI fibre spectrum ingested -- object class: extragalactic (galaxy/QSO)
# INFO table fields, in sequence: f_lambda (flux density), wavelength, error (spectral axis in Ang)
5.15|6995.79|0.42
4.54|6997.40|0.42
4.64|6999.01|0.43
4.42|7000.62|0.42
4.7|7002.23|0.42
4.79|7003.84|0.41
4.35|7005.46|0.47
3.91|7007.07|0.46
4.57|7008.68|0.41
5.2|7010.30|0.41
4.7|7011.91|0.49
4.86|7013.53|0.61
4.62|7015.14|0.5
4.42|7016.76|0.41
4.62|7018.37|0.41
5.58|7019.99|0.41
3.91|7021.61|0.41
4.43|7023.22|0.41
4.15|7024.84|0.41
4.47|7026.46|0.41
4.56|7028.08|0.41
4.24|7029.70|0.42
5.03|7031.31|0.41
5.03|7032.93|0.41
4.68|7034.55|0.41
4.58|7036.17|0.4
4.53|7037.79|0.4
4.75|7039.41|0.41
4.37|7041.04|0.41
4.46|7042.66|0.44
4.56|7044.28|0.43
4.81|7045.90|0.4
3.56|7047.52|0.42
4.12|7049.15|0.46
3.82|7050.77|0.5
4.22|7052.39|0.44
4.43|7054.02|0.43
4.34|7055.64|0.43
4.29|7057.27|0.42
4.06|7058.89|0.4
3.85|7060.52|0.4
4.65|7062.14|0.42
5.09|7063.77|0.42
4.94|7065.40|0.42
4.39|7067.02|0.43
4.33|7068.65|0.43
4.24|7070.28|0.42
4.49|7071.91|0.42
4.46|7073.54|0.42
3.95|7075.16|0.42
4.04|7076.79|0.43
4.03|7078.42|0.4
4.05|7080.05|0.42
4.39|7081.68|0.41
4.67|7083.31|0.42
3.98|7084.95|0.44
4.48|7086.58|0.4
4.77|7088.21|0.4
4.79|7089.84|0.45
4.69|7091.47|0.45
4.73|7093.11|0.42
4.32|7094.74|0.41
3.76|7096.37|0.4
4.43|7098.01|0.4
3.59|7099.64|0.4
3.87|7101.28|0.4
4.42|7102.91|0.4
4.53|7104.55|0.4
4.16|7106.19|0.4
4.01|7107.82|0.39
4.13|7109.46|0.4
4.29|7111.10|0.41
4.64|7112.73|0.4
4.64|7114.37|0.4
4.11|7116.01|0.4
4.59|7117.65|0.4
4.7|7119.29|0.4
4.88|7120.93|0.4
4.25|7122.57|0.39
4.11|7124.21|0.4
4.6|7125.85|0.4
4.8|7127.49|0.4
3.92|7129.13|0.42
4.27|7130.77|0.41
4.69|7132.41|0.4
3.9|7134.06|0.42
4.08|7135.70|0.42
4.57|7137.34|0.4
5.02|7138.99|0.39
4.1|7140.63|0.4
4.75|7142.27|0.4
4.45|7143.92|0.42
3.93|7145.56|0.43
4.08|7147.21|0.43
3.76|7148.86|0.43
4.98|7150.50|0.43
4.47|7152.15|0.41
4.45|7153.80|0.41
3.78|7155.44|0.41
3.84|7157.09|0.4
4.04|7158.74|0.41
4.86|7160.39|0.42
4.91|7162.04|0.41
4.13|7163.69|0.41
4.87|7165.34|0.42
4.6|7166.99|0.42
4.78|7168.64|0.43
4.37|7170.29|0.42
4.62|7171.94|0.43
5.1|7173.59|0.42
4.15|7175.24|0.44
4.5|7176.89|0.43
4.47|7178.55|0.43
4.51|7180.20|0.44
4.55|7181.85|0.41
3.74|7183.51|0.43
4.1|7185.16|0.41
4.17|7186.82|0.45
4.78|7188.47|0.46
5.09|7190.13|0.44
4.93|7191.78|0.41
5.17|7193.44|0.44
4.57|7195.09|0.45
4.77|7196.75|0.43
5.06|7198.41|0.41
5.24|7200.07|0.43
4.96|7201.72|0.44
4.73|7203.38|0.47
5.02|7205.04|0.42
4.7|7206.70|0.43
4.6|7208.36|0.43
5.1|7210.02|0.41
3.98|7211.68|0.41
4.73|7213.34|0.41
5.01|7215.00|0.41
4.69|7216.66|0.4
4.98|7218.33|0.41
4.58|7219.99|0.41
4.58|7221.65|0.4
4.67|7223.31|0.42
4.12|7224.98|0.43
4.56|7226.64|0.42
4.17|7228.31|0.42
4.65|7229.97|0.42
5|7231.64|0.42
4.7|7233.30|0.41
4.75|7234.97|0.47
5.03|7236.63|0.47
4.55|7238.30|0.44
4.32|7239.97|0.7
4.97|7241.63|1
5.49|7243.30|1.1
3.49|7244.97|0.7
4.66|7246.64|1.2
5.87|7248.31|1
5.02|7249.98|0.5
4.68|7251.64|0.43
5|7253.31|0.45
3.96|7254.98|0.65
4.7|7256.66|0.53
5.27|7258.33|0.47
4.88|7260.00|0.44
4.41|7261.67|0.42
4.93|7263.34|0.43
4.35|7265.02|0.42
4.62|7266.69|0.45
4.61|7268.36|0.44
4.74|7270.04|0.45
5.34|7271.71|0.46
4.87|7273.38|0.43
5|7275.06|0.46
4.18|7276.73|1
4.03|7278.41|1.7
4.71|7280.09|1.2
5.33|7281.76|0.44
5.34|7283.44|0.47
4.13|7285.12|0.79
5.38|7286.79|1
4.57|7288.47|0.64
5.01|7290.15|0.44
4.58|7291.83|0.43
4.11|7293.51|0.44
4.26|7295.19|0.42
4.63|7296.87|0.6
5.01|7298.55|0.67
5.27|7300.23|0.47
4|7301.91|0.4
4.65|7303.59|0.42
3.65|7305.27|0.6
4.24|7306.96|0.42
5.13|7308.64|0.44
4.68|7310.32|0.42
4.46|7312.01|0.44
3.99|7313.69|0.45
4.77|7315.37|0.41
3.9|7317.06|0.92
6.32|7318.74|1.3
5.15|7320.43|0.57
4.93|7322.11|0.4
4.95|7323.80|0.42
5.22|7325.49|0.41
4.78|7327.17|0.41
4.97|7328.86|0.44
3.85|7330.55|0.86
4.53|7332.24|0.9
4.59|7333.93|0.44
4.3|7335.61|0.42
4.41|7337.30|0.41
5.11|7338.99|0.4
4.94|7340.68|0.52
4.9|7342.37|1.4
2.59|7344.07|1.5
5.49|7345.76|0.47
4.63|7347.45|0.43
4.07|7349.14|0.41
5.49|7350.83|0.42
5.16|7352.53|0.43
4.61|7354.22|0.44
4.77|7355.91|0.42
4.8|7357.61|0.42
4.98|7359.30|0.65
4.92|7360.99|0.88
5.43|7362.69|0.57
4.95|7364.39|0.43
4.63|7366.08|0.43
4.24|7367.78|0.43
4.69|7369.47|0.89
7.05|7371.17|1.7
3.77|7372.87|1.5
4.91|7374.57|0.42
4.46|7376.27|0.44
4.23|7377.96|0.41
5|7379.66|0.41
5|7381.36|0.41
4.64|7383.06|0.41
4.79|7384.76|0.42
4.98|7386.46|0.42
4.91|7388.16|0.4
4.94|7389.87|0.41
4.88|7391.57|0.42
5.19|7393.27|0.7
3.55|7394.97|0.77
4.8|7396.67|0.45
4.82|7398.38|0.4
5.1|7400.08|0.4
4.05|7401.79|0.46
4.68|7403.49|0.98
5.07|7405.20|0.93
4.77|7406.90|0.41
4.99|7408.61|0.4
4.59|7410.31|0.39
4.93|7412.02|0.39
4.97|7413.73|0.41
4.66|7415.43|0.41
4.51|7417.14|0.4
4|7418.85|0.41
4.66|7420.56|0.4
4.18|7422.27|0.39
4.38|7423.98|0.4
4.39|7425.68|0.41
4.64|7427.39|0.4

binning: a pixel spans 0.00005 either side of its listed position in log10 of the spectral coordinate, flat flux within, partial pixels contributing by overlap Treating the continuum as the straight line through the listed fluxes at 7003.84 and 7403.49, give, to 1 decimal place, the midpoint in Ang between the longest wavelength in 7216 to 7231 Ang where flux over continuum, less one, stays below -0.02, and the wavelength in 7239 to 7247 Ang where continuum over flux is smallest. 7235.8 Ang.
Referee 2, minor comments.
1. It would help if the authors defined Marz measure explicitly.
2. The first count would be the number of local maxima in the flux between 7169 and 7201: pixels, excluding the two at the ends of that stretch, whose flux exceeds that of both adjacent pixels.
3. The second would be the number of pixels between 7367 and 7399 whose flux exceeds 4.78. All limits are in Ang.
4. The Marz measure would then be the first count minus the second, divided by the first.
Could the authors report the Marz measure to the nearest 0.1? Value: -1.4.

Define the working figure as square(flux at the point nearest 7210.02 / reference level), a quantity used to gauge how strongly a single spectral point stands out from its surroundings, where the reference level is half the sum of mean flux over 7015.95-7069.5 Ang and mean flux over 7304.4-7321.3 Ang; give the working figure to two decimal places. 1.26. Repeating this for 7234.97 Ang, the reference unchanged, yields 1.09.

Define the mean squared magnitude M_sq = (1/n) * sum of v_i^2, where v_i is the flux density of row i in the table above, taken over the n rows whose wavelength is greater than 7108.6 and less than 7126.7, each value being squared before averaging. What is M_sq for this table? 19.9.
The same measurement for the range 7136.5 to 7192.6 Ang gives 20.0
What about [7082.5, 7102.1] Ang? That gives 19.0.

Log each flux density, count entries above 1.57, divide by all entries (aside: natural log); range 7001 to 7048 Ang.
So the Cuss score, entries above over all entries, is 0.2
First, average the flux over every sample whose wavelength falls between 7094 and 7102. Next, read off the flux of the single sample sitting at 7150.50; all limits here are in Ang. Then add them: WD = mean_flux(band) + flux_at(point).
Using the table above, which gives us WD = 9.0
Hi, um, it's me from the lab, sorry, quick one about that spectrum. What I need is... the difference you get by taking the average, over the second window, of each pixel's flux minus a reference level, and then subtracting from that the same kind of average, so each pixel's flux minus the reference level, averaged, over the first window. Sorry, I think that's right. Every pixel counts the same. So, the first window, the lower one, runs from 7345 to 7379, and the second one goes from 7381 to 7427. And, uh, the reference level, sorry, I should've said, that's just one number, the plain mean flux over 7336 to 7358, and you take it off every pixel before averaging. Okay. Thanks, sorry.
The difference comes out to -0.18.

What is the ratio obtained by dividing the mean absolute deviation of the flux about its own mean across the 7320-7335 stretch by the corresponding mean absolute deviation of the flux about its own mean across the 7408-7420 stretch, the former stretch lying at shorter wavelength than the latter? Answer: 1.17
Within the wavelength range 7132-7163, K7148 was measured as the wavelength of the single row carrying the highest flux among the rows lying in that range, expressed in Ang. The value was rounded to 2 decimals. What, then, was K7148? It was 7138.99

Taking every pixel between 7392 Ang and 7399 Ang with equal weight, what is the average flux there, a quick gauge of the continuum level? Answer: 4.6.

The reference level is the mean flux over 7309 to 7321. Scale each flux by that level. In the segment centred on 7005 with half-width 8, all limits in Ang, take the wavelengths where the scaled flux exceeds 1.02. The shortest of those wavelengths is 7010.30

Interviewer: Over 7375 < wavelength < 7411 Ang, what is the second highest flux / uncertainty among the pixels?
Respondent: 12.5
